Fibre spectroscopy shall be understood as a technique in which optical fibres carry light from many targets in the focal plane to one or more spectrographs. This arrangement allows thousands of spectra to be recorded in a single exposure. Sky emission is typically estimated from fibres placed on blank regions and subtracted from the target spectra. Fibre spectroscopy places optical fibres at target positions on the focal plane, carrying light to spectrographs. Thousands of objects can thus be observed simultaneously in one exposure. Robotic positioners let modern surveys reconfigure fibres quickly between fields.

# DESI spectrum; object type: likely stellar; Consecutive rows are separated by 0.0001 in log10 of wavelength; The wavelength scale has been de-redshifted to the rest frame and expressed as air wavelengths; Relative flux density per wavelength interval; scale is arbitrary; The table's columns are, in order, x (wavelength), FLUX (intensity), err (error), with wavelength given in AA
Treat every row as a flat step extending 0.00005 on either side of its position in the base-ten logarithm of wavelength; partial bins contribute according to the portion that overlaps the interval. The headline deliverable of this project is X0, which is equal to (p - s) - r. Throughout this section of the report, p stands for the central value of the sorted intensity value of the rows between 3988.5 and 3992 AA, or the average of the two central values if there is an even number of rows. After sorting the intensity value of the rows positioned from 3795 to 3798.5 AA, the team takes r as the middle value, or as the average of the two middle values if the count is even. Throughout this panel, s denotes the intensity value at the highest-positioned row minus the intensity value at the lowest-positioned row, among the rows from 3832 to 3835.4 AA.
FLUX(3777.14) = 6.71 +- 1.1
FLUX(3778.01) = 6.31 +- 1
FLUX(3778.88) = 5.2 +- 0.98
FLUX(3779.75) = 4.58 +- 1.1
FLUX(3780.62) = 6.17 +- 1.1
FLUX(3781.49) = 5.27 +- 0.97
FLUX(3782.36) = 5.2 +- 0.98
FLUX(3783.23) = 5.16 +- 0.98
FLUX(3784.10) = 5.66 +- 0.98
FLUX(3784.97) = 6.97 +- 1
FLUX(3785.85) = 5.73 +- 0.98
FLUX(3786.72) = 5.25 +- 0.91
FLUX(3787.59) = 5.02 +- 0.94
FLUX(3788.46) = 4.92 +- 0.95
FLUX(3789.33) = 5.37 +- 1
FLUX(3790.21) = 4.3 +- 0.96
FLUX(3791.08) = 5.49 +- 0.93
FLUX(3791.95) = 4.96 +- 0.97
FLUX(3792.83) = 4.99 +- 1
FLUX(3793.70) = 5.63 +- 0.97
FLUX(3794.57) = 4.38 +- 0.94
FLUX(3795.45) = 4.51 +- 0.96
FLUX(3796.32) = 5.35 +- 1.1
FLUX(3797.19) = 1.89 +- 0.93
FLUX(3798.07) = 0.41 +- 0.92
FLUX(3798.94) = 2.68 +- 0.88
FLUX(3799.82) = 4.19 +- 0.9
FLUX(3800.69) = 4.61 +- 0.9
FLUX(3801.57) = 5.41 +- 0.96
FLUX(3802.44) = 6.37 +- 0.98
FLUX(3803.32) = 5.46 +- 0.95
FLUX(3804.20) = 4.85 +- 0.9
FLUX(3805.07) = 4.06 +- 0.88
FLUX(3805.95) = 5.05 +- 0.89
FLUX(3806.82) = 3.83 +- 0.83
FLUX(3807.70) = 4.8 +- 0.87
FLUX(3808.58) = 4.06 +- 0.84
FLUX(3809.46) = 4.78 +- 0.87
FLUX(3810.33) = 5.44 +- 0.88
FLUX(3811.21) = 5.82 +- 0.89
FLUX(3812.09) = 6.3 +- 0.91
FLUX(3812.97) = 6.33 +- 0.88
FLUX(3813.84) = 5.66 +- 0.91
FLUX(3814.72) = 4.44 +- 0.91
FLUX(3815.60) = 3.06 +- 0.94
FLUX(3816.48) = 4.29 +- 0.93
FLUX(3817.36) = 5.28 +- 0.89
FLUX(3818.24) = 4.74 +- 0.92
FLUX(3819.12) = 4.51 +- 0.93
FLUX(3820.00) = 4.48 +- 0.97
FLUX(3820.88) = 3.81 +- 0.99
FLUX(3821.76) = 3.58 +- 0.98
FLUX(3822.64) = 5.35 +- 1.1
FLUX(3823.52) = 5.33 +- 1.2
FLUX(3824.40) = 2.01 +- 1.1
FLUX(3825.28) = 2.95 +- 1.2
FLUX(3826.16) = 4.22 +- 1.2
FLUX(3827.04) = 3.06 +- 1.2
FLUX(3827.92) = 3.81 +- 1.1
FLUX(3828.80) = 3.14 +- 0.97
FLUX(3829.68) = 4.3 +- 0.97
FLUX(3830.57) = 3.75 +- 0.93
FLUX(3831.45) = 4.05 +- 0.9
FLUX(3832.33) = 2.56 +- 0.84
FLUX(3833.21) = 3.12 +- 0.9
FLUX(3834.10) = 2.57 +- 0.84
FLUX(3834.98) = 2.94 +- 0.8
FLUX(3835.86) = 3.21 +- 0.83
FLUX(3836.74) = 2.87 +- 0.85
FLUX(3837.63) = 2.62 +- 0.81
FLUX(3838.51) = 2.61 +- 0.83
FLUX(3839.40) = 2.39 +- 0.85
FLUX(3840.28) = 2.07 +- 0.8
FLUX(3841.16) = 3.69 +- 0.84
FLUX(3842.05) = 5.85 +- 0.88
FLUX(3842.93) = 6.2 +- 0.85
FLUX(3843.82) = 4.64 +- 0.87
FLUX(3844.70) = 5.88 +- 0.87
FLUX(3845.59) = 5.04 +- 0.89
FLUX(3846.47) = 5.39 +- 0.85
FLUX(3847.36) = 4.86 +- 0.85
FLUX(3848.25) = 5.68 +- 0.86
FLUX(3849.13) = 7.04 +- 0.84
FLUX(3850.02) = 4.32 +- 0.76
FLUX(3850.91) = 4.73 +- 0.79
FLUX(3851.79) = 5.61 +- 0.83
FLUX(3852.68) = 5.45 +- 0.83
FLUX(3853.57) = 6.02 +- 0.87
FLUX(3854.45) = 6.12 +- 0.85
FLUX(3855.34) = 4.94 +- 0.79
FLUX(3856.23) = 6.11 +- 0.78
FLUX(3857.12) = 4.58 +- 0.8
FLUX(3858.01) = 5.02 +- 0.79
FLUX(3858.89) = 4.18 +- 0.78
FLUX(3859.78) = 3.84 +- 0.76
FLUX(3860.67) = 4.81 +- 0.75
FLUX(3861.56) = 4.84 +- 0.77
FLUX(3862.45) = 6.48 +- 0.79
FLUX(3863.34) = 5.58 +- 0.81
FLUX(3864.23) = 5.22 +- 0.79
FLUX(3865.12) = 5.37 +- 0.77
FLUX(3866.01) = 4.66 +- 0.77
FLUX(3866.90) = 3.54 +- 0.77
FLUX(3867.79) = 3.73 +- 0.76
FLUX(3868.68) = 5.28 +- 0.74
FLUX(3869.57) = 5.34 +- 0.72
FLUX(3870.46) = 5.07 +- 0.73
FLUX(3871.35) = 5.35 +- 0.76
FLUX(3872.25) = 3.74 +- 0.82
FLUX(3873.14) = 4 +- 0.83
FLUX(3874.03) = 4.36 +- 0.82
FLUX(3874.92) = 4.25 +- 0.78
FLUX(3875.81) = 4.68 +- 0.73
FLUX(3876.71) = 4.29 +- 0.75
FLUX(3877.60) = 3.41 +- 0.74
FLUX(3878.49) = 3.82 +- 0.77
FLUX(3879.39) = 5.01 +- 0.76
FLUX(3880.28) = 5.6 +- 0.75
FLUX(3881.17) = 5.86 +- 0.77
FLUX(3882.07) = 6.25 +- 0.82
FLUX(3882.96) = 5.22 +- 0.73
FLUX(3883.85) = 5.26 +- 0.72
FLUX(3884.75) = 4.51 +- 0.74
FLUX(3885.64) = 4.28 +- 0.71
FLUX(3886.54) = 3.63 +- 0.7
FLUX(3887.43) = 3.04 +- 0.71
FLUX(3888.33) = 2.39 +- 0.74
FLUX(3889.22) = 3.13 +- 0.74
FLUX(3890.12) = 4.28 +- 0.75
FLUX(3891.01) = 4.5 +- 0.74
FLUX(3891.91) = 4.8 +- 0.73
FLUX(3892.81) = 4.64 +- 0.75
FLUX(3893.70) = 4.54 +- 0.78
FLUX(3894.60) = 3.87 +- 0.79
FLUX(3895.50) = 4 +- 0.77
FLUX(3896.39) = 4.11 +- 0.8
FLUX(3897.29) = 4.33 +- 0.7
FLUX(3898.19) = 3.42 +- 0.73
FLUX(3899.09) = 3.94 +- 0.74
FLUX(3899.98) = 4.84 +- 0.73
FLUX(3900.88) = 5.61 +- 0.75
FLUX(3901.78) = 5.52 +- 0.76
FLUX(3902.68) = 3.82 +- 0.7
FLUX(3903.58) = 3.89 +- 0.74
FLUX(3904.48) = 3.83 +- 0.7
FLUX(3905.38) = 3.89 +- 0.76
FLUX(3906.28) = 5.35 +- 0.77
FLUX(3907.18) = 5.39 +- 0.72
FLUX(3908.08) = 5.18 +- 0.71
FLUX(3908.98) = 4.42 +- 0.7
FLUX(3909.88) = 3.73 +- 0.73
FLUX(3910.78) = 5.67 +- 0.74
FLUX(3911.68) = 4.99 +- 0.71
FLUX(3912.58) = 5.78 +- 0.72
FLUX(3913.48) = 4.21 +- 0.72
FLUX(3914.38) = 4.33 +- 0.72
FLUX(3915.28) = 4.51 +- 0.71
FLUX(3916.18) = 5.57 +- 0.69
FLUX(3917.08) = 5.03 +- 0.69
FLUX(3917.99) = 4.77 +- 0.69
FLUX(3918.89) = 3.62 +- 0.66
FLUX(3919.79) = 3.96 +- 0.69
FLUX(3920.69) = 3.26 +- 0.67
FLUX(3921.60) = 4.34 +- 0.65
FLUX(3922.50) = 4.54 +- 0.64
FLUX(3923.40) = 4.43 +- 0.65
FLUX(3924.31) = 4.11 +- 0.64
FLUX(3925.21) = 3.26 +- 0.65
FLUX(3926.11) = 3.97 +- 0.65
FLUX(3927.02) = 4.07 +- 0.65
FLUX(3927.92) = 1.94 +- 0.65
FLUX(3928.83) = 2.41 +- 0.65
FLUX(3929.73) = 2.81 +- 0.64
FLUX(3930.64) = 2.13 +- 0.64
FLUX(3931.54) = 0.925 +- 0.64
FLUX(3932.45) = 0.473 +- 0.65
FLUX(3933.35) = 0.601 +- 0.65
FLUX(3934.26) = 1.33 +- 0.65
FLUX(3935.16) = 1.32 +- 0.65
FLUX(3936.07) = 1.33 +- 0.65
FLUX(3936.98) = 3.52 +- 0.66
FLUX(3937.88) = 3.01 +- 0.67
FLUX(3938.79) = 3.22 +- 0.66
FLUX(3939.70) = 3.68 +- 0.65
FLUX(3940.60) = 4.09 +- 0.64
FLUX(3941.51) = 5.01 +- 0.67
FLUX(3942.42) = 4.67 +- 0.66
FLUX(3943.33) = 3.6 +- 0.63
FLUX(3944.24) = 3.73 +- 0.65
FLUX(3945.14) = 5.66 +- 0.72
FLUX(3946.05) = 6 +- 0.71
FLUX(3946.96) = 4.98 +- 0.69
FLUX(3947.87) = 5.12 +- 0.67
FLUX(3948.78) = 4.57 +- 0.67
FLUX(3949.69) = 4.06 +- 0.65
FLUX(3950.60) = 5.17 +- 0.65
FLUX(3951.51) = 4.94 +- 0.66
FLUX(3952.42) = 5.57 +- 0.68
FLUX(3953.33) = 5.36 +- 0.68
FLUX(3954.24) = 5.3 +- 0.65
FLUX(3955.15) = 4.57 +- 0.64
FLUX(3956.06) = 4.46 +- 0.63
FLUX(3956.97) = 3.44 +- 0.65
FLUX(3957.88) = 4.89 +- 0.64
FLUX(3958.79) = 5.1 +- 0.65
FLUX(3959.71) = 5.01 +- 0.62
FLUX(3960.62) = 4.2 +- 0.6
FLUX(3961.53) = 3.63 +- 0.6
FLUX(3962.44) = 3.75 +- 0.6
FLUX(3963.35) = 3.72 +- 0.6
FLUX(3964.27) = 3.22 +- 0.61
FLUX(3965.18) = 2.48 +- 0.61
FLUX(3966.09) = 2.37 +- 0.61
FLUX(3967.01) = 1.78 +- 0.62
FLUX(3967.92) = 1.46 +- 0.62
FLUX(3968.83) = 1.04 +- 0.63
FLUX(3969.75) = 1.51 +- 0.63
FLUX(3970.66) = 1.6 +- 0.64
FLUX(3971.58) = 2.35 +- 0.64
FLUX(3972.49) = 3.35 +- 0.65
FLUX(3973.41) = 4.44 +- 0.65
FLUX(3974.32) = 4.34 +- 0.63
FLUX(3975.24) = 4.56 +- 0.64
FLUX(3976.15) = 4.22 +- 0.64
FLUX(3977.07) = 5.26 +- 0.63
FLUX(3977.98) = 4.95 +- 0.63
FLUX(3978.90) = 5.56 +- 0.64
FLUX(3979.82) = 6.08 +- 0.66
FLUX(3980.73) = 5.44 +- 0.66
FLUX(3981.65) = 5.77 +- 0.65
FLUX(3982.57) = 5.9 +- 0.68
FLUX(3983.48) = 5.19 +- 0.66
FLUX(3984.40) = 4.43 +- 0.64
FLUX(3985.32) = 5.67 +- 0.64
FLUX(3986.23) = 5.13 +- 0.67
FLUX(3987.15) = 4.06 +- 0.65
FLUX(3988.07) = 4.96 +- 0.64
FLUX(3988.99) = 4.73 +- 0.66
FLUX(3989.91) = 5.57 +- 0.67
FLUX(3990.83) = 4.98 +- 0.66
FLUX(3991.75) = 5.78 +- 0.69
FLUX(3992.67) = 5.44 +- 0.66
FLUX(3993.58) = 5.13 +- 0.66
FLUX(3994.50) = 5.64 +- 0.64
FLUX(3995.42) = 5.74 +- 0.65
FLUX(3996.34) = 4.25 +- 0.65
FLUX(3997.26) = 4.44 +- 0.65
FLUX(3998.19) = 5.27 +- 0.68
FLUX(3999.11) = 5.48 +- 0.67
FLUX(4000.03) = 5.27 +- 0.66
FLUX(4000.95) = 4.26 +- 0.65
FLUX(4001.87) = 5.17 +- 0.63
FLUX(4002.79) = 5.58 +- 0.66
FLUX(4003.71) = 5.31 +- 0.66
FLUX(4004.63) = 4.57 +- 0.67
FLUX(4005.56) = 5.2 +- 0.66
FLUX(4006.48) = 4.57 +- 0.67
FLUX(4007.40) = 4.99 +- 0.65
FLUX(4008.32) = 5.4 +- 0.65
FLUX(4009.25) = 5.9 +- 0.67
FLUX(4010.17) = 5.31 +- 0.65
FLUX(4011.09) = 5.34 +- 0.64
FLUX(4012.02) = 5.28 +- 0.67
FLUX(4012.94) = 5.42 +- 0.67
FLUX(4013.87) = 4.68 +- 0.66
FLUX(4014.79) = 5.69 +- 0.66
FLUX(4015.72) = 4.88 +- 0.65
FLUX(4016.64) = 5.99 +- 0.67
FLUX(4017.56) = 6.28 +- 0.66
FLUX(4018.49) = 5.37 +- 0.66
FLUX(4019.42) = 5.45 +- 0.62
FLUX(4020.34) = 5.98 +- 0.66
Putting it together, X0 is 2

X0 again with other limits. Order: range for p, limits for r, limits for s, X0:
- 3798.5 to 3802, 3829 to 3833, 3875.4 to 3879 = 1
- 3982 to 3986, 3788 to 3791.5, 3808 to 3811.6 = -1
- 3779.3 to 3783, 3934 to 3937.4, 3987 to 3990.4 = 2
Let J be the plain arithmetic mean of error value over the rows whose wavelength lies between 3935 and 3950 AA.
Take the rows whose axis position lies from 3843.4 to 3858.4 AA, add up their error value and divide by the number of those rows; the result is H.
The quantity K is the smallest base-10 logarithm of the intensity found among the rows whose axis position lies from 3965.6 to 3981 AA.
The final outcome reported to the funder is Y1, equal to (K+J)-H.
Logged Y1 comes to -0.15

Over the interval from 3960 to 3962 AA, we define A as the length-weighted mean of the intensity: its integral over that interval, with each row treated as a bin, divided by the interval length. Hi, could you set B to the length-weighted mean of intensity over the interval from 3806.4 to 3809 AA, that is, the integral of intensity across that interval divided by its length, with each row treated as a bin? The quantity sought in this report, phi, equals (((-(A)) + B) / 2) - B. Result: -4.12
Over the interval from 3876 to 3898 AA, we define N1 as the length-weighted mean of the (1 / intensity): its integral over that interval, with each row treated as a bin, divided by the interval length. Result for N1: 0.240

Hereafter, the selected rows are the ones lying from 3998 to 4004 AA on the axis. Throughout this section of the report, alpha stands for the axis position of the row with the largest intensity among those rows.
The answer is 4002.79 AA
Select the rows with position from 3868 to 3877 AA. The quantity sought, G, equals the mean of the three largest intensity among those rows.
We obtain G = 5.3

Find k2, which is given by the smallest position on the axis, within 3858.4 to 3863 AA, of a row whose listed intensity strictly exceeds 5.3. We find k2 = 3862.45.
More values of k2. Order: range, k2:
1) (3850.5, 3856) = 3851.79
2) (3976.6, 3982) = 3978.90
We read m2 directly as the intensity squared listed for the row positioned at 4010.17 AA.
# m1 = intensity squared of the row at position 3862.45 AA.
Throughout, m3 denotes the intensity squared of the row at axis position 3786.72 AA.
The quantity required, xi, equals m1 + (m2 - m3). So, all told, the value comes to 43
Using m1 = 42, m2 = 28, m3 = 28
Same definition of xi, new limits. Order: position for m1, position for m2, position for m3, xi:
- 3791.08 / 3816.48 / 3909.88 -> 35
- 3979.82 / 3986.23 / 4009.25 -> 28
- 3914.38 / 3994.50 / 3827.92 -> 36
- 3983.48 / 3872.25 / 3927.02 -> 24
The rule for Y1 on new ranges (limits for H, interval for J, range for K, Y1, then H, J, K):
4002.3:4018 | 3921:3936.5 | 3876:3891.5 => 0.37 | 0.66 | 0.65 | 0.38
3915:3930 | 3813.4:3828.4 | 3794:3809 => -0.02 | 0.66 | 1.03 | -0.39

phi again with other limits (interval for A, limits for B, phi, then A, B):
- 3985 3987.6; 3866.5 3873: -4.74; 4.93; 4.6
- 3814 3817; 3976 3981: -4.71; 4.12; 5.3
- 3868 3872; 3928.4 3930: -3.84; 5.09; 2.6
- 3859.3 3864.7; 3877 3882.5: -5.04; 5.12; 5.0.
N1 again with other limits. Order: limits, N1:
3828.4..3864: 0.247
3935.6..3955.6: 0.251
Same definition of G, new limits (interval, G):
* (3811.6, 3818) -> 6.1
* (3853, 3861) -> 6.1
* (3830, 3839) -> 3.7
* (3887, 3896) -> 4.7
